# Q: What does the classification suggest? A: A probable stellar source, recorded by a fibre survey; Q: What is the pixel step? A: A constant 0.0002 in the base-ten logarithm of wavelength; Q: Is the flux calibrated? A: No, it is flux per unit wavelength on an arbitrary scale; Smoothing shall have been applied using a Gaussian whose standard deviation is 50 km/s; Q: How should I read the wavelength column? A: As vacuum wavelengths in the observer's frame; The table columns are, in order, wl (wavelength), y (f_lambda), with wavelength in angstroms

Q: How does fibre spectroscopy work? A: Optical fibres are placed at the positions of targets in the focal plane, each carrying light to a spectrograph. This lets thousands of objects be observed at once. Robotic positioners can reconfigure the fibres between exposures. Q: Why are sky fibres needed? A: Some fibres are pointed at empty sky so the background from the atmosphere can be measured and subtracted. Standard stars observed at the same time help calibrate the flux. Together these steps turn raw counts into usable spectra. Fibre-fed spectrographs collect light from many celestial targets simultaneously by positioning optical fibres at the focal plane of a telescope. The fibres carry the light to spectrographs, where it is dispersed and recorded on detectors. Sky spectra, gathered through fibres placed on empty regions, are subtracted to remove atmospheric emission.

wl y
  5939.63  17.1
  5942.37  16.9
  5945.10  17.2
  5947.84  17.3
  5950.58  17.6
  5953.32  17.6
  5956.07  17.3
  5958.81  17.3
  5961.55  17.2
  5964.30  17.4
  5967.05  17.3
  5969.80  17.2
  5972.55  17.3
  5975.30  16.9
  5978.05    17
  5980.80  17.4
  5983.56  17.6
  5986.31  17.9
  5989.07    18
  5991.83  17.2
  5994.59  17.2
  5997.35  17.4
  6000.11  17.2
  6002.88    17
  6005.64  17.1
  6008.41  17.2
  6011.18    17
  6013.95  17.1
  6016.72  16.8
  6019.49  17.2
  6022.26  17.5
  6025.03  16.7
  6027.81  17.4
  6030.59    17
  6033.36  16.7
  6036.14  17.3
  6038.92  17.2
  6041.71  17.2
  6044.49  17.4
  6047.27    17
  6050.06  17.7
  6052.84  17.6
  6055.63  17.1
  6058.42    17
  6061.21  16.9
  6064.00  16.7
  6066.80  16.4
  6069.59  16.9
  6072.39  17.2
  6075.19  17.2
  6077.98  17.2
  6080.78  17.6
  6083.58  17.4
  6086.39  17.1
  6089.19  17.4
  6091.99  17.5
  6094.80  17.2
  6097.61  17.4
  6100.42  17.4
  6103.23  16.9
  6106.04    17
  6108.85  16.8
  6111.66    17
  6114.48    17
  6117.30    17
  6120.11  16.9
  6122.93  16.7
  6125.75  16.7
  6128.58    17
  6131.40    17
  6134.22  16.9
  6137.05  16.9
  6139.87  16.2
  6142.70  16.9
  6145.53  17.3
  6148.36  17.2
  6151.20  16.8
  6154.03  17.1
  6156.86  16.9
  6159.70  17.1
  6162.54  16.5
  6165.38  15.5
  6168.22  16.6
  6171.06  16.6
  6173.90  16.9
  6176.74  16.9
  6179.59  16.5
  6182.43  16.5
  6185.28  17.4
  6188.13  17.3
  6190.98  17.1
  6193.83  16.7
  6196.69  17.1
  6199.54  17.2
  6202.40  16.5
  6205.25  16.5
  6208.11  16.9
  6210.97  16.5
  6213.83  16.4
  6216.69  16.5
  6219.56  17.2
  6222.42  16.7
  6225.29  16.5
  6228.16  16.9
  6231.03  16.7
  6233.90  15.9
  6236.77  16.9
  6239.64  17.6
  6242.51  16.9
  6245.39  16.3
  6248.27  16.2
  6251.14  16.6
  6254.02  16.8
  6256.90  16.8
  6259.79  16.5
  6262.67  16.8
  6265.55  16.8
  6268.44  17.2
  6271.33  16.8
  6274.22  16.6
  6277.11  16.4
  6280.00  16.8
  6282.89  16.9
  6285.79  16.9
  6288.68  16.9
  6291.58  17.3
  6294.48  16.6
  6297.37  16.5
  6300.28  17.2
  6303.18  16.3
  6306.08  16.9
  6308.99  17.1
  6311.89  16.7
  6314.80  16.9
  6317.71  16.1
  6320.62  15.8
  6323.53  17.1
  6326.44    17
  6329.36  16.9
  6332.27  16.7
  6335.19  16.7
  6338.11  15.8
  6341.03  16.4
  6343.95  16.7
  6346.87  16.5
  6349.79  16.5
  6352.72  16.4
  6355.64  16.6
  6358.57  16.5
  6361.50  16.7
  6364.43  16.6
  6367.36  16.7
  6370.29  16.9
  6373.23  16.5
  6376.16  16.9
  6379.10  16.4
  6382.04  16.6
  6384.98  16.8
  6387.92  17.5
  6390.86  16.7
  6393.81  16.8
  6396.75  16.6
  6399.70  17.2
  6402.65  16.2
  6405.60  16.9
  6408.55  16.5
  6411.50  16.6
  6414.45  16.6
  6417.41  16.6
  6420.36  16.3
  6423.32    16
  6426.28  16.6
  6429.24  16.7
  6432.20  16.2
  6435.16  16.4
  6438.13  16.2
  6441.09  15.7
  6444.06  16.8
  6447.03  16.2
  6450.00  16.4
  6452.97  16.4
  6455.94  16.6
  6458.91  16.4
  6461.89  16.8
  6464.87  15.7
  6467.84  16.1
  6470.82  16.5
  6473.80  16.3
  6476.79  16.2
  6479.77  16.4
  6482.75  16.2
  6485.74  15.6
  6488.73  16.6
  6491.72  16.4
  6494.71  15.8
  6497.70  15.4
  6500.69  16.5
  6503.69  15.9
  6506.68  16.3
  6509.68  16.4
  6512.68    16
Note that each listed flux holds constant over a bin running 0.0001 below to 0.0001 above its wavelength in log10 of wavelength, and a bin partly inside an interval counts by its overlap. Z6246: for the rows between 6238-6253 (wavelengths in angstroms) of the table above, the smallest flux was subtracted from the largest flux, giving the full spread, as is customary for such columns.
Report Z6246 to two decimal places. 1.40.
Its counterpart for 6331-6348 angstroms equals 0.90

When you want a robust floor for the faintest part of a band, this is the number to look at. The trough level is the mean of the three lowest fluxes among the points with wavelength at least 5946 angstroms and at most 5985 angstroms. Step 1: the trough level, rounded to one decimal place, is 17.0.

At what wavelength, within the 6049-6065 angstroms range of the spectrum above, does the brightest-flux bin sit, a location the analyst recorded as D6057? 6050.06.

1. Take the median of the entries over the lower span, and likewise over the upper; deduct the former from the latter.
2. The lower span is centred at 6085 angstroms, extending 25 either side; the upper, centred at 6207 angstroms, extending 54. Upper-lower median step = -0.50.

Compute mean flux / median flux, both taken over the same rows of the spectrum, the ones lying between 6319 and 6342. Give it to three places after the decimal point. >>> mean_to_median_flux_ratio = 0.991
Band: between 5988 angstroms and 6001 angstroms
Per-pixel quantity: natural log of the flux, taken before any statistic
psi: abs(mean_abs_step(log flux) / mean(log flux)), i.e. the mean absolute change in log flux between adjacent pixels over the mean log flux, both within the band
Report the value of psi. 0.0060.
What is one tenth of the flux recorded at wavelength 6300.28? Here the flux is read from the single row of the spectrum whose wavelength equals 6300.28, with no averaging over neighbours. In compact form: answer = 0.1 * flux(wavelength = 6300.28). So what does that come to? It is 1.72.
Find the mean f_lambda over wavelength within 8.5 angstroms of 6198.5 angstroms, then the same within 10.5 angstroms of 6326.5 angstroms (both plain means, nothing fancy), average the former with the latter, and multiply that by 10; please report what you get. 167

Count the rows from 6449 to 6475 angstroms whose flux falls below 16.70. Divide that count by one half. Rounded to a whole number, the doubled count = 16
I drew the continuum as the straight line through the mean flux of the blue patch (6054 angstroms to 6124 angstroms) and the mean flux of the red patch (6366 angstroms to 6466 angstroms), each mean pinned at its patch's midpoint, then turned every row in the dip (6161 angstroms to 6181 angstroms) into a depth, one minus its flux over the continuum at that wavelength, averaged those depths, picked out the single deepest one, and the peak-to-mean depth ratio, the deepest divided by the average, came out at 3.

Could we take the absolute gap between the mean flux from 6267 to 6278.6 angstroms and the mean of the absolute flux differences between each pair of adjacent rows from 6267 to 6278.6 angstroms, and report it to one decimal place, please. 16.5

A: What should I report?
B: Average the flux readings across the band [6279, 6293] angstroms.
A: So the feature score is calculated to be 16.96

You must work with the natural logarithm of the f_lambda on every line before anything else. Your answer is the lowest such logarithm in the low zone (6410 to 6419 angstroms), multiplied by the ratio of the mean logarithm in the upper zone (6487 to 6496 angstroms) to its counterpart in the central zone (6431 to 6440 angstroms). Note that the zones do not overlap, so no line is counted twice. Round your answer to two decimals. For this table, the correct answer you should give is 2.81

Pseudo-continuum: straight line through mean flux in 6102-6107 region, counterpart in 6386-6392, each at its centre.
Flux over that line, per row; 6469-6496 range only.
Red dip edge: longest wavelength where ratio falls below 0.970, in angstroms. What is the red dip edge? 6494.71 angstroms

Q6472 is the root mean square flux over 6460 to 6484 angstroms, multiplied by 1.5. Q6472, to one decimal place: 24.4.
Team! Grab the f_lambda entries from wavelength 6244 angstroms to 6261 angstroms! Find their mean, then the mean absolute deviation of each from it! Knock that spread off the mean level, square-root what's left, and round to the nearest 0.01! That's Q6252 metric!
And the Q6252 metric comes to 4.04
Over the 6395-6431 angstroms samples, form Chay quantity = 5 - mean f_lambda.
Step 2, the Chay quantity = -11.6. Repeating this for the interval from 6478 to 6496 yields -11.2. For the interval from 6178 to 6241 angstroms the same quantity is -11.8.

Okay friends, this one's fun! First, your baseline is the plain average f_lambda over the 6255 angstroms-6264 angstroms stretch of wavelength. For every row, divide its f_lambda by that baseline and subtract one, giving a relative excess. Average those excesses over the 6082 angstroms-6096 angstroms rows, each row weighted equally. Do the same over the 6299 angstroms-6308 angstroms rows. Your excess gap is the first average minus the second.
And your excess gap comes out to 0.031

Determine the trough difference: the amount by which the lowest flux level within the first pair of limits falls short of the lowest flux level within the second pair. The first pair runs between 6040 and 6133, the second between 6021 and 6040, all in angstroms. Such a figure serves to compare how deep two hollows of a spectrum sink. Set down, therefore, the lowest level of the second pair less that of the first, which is 0.3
